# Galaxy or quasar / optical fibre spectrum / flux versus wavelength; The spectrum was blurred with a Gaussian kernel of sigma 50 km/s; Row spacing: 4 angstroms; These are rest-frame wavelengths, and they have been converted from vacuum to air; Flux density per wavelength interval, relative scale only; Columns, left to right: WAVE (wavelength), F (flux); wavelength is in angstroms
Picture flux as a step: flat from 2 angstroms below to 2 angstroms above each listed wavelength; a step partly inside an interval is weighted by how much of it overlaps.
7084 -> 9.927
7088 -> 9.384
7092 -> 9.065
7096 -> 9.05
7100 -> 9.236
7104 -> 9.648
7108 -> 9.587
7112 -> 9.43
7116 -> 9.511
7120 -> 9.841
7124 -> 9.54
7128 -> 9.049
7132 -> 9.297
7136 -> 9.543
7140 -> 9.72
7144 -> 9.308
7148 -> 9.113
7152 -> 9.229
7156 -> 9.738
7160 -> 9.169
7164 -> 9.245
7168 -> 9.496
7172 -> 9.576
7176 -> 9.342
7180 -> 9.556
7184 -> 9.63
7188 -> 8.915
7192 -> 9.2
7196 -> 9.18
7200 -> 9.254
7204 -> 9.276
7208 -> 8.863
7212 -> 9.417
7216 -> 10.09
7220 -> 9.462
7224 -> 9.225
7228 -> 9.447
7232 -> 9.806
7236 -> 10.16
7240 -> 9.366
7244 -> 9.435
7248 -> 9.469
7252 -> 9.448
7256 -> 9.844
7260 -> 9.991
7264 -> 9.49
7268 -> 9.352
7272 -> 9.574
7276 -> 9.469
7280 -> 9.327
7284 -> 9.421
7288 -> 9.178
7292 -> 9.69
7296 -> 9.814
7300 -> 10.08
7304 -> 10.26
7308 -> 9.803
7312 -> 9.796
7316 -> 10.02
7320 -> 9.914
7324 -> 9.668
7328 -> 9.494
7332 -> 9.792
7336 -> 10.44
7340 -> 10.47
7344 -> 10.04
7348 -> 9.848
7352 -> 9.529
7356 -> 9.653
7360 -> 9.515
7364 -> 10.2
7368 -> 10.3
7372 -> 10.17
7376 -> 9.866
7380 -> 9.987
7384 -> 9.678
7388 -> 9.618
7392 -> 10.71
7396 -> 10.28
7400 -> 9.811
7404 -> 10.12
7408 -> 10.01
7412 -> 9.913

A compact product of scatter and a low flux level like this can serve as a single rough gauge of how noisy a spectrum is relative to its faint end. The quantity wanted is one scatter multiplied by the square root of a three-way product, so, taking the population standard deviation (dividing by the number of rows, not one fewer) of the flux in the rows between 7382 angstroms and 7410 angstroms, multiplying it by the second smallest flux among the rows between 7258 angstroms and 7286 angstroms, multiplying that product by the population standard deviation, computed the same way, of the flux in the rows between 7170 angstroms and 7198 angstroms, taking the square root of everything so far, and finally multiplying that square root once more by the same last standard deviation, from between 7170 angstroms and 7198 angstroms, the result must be 0.217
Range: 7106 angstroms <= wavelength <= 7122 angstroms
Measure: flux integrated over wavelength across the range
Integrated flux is 153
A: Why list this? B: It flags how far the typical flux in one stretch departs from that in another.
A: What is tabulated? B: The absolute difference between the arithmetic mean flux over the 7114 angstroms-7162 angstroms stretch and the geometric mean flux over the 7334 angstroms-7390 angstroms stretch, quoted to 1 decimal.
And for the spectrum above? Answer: 0.5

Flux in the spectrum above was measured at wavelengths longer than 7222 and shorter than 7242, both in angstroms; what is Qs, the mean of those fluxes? 9.6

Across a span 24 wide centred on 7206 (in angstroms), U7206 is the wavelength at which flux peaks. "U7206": 7216 angstroms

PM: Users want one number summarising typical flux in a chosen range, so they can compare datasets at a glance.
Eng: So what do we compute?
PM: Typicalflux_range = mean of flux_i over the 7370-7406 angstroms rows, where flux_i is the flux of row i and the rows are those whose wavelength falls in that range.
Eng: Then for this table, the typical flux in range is 10.03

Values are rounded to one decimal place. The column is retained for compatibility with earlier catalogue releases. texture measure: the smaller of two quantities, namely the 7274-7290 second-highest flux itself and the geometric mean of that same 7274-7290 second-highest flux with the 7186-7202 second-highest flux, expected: 9.3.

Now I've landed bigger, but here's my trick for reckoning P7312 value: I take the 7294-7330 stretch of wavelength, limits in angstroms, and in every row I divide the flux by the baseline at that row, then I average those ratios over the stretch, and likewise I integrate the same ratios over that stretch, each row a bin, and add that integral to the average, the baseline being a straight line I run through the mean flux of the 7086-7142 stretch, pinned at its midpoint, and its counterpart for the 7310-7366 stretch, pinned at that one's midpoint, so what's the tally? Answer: 37.2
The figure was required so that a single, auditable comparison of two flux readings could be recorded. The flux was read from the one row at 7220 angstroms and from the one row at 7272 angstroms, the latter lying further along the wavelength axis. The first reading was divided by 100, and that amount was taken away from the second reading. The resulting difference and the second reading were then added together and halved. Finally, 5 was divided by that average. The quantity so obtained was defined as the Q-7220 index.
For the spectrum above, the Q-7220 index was 0.525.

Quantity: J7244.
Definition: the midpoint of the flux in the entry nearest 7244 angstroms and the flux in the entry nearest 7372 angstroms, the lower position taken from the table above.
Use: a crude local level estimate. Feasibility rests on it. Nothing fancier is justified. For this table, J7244 9.8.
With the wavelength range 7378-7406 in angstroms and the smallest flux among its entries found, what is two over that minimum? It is 0.208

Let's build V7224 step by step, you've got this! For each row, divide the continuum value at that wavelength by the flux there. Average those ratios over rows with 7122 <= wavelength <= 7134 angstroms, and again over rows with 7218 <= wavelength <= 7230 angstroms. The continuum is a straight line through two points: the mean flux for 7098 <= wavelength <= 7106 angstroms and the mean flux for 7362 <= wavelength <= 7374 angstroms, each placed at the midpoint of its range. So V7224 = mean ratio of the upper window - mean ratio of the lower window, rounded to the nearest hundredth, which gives 0.02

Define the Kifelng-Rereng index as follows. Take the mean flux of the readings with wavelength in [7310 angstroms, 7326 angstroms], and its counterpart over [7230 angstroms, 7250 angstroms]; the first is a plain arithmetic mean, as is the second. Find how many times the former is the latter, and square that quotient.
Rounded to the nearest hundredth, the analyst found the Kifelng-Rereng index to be 1.04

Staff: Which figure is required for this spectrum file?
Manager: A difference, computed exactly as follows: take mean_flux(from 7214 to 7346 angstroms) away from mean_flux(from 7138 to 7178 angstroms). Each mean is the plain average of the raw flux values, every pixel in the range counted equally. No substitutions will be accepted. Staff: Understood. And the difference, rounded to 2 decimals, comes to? -0.33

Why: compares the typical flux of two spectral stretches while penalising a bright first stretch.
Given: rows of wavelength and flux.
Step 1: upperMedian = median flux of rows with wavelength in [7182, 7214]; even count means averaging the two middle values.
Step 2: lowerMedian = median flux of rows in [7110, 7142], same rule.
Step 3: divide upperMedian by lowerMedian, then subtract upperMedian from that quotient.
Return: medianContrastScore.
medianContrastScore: -8.3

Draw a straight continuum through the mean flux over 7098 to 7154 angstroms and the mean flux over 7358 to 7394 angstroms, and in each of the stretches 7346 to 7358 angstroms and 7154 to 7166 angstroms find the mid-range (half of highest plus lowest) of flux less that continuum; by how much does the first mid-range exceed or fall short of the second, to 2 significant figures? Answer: -0.20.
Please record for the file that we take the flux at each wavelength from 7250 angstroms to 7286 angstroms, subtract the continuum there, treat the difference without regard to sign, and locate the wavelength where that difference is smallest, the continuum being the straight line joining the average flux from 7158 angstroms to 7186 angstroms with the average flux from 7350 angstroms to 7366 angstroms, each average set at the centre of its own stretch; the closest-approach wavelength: 7272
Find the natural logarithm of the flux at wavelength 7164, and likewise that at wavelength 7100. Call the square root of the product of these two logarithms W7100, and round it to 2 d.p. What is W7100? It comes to 2.22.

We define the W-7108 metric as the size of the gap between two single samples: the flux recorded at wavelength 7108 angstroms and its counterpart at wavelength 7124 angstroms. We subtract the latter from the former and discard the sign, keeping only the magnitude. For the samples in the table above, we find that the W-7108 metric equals 0.0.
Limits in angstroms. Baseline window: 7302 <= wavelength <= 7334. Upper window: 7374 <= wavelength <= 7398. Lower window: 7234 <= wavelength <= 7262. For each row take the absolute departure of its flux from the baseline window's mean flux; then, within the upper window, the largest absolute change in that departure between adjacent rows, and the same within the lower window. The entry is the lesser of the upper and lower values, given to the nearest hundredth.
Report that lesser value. 0.39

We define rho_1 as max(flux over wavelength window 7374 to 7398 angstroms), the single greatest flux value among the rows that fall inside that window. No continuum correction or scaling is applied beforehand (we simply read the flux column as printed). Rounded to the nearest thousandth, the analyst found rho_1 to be 10.710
